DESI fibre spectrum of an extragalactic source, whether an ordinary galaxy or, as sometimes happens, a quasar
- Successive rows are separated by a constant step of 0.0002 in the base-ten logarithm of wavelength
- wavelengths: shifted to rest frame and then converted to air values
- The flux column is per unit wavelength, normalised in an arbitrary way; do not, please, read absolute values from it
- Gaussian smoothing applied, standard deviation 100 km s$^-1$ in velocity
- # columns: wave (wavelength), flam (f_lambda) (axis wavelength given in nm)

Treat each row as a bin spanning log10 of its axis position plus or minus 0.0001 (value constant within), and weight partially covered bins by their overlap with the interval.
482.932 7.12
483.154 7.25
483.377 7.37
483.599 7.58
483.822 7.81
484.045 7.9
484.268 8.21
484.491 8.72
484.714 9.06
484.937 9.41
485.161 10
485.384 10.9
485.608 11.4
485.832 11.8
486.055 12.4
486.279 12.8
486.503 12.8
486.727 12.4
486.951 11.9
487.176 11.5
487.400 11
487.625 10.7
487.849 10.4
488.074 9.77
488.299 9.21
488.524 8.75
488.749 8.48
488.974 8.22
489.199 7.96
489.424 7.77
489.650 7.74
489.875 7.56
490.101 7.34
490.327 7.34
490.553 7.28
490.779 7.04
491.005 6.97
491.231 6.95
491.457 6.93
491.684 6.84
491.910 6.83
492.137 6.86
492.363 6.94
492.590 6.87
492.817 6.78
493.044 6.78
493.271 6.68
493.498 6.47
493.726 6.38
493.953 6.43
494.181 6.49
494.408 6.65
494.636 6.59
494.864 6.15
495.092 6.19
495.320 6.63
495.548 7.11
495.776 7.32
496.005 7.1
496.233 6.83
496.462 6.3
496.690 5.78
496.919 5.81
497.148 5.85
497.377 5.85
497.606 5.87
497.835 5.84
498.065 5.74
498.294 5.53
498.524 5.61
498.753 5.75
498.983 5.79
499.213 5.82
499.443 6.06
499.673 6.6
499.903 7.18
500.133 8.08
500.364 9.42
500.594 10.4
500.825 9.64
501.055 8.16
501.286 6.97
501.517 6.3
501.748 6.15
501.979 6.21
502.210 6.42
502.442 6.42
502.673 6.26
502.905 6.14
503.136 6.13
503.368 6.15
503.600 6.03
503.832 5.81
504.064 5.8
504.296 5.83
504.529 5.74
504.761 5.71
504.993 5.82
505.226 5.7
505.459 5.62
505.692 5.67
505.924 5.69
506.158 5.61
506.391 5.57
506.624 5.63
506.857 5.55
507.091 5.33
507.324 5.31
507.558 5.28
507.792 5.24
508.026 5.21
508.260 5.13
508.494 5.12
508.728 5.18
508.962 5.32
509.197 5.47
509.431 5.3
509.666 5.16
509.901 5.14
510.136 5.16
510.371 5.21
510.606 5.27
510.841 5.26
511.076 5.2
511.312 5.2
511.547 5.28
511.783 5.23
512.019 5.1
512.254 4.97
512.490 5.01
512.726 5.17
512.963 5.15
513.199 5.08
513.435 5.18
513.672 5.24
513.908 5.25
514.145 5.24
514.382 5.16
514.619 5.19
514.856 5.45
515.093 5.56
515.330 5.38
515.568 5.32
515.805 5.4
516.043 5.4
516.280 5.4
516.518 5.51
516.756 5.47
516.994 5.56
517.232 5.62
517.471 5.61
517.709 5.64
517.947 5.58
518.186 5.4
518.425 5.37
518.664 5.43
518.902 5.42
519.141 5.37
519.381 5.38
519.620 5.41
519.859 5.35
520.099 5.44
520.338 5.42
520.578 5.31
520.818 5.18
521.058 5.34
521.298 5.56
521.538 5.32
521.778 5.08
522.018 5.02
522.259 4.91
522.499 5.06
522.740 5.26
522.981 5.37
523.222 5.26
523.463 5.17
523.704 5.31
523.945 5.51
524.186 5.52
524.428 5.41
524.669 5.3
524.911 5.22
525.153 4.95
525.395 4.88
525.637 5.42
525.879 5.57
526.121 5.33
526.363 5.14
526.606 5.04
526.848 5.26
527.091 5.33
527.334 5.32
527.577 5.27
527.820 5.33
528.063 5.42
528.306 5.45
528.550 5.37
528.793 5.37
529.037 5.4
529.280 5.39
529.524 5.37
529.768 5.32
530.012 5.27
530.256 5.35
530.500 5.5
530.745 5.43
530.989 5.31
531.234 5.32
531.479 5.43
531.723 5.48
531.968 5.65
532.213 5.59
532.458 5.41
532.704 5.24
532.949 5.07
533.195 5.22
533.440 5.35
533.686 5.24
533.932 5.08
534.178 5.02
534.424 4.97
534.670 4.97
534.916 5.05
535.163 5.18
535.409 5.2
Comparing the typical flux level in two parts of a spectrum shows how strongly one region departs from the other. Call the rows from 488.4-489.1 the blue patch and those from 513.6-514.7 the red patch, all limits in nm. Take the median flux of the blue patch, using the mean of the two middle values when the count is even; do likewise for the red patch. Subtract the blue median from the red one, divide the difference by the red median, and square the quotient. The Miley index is 0.382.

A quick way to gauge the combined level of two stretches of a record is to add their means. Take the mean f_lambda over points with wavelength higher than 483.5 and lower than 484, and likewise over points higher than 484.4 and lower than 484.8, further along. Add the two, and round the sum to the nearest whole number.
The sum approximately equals 17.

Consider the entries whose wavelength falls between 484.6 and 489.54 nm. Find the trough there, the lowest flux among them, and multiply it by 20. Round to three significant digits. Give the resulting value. 155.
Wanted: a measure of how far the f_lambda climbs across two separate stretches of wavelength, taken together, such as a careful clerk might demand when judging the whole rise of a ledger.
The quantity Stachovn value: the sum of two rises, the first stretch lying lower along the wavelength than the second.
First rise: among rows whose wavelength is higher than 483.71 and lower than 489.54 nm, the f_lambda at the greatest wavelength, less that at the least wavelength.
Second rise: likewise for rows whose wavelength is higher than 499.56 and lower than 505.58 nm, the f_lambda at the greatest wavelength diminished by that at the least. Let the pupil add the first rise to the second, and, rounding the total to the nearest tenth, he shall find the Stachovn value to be -1.0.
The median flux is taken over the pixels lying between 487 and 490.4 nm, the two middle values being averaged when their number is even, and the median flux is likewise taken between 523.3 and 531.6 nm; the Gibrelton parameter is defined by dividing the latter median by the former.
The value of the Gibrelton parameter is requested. 0.63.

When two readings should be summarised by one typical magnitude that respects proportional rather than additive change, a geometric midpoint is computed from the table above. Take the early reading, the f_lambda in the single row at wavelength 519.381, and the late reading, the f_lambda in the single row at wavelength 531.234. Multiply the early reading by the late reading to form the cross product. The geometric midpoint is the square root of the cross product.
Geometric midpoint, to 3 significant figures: 5.35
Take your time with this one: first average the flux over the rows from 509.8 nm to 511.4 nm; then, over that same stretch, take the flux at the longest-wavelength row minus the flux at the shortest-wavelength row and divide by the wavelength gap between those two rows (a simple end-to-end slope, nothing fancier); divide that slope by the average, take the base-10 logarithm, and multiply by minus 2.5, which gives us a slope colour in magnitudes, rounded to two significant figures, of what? 5.2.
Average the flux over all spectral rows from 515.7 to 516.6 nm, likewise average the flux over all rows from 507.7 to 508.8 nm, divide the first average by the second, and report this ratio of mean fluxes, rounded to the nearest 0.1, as 1.0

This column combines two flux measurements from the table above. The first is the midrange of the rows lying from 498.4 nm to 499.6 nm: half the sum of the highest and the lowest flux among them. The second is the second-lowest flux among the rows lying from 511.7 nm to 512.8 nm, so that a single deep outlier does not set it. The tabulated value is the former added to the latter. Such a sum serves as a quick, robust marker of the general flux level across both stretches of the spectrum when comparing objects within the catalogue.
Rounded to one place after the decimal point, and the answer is 10.8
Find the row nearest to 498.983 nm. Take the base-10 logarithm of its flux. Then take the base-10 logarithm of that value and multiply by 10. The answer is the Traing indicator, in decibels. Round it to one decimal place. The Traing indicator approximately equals -1.2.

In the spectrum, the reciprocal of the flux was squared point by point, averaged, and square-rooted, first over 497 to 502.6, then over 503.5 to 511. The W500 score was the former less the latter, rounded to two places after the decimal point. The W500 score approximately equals -0.03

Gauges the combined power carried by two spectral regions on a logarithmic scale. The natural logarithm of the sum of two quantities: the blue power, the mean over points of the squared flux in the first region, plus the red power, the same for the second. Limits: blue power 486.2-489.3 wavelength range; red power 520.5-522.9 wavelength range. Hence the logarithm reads 4.93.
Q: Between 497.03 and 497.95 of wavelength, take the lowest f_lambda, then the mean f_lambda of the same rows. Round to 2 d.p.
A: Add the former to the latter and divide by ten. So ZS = 1.17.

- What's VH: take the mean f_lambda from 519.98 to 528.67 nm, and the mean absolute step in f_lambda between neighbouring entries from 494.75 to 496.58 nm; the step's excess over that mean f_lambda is -4.97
